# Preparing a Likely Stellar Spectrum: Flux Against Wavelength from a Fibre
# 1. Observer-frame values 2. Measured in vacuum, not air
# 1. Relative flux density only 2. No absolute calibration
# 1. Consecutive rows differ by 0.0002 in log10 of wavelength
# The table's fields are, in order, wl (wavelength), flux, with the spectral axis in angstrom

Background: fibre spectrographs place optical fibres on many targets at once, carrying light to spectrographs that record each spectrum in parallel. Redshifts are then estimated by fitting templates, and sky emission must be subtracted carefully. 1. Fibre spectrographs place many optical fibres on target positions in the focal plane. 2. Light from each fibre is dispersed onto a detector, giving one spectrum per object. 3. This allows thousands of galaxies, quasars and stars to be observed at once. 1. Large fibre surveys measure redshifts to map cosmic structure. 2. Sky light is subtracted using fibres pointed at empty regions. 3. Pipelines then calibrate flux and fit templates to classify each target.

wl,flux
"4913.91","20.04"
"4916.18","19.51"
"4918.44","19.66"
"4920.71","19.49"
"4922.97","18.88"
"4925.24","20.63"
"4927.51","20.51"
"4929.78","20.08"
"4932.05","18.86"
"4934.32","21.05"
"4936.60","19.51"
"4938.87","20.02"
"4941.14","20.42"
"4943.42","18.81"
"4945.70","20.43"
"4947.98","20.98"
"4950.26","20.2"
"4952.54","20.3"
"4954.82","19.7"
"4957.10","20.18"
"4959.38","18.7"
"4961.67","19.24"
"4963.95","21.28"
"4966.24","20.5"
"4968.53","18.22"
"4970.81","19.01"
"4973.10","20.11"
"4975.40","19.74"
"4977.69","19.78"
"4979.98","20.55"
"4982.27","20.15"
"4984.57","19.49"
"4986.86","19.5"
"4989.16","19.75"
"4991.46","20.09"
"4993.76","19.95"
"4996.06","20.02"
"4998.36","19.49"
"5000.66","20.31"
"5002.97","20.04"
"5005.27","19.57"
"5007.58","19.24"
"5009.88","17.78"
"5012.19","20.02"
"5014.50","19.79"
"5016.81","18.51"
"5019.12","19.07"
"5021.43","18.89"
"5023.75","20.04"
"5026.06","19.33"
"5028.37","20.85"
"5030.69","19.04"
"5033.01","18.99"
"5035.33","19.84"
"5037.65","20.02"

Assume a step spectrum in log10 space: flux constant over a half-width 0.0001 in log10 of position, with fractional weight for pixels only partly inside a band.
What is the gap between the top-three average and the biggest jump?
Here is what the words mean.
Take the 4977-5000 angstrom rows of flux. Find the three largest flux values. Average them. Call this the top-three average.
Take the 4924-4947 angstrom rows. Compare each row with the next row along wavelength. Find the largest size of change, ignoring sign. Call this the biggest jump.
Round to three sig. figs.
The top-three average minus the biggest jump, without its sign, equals 18.1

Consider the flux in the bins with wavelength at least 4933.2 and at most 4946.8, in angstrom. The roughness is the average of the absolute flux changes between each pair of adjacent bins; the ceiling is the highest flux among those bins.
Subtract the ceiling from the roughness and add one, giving -18.9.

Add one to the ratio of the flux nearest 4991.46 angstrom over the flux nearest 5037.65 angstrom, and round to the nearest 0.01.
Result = 2.00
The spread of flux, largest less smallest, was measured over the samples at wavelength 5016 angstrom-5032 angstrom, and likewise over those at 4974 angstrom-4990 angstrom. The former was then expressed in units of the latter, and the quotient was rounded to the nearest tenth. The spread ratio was 2.2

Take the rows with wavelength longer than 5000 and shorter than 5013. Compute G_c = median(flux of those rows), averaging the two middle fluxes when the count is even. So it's 19.8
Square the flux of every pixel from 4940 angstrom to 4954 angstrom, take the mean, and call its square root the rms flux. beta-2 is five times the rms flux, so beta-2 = 101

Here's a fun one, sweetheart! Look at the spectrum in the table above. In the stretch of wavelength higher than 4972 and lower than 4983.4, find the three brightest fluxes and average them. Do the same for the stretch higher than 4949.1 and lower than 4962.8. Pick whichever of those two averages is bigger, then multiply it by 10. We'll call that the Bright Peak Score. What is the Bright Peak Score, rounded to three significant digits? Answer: 203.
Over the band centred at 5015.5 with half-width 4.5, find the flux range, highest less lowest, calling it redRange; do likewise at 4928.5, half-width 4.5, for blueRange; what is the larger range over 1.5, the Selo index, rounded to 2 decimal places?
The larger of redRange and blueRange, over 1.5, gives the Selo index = 1.18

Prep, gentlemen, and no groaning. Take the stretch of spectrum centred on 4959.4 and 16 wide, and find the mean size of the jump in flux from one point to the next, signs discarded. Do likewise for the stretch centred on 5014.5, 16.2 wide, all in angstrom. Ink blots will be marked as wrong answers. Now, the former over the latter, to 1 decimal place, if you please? 1.0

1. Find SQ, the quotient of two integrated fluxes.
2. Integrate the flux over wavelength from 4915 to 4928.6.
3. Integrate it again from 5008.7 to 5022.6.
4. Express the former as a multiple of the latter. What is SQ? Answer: 1.02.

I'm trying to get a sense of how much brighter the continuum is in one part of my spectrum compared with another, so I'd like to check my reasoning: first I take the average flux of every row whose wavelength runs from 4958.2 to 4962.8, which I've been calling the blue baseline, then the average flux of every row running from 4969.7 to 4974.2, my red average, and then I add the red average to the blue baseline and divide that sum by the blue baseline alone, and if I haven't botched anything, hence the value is 2.03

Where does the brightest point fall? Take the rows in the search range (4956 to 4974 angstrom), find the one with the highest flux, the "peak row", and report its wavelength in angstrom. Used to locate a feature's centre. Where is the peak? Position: 4963.95 angstrom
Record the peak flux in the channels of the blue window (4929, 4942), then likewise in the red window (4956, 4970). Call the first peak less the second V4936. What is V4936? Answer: -0.2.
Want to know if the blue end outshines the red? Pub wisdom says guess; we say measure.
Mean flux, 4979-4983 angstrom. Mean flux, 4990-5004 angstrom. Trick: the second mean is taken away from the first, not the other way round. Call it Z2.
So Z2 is 0.4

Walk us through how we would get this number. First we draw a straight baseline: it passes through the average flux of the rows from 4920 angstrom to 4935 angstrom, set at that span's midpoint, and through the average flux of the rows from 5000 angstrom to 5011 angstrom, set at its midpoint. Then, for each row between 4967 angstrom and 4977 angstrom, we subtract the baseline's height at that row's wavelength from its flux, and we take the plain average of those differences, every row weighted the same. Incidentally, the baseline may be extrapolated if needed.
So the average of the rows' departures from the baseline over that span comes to -0.3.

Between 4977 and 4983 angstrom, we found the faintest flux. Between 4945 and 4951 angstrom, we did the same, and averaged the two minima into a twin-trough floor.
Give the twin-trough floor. 19.99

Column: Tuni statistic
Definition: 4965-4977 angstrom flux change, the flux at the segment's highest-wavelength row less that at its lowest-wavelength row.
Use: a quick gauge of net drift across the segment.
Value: -1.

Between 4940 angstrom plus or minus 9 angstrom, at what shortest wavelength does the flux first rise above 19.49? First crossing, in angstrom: 4934.32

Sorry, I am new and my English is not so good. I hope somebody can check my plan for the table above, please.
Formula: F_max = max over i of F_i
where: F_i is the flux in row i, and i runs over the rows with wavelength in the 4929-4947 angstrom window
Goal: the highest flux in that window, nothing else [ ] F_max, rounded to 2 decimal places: 21.05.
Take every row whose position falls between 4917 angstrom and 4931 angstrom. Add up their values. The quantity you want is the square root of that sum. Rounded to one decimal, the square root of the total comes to 10.9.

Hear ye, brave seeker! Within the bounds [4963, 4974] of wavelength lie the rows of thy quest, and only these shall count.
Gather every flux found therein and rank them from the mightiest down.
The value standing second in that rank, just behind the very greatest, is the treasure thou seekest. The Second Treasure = 20.5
